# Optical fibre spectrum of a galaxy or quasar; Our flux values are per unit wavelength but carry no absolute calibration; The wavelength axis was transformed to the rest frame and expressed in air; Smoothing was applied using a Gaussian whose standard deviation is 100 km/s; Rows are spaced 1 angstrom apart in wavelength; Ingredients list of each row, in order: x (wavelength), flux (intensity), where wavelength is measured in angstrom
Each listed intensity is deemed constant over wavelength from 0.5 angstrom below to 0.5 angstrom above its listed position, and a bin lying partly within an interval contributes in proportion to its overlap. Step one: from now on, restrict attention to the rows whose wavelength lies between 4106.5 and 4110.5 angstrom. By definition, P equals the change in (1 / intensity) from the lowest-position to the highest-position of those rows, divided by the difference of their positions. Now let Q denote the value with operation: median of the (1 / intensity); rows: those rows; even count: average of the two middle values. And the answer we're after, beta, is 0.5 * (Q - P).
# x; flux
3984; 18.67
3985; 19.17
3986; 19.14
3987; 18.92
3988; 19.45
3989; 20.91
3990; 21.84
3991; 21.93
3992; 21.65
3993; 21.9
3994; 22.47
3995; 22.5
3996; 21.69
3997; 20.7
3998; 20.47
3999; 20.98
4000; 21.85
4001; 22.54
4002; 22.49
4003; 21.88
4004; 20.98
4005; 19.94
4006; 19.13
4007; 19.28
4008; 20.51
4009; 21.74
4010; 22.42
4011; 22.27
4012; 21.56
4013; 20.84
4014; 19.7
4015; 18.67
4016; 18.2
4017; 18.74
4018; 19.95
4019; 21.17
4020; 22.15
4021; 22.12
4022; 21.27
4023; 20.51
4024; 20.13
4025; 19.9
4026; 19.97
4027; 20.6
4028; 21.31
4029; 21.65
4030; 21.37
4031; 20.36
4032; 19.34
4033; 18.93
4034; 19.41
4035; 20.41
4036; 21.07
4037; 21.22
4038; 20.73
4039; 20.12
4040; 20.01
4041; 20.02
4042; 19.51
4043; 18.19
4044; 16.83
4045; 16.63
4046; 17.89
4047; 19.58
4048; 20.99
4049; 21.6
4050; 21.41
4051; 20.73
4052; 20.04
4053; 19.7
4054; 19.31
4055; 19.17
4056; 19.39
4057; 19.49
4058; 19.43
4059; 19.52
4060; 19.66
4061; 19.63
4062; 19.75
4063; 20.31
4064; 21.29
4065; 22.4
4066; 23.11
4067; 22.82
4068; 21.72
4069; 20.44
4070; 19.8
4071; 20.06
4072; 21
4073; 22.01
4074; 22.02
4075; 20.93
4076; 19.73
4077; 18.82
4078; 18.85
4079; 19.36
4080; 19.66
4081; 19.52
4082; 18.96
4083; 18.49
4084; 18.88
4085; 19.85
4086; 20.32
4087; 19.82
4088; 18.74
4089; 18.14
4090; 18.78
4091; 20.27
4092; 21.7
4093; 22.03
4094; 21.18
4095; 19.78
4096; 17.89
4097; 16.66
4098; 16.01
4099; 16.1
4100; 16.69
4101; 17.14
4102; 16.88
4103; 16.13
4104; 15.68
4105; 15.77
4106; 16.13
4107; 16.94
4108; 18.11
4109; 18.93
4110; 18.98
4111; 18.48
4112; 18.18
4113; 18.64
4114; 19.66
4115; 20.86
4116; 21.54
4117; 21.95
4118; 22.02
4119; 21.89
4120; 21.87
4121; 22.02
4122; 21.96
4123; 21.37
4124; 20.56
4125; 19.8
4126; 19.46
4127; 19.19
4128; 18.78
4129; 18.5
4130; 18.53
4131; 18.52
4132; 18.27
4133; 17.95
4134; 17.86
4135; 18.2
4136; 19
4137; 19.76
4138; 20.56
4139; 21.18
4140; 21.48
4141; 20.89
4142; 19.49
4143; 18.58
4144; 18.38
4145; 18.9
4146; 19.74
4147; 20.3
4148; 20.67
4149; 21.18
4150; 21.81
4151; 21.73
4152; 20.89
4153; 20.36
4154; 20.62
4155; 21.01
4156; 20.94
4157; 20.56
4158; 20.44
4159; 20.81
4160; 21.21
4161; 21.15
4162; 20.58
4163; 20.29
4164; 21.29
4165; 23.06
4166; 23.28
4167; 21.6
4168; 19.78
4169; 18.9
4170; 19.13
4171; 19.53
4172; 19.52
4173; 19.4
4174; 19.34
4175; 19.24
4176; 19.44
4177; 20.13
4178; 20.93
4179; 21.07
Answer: 0.0281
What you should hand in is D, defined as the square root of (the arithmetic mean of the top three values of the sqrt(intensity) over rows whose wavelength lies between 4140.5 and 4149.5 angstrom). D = 2.138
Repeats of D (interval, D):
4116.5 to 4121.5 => 2.166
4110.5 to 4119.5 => 2.165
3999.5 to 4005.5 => 2.173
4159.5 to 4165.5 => 2.162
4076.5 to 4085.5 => 2.106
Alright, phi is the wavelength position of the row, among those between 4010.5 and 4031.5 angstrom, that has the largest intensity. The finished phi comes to 4011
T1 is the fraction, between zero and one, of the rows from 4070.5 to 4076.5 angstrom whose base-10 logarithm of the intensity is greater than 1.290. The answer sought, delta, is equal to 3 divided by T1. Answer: 3.0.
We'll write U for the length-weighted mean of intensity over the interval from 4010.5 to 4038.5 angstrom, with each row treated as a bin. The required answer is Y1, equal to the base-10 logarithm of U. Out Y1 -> 1.31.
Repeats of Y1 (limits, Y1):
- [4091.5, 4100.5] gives 1.27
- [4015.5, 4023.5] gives 1.31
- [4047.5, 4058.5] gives 1.30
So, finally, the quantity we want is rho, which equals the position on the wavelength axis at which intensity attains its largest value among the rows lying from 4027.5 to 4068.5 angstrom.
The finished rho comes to 4066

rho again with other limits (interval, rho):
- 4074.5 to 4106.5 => 4093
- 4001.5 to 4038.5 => 4002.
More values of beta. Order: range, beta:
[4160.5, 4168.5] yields 0.0233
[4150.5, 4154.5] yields 0.0237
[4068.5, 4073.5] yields 0.0249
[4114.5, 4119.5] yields 0.0231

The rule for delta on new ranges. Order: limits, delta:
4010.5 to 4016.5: 4.5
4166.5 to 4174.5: 6.0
